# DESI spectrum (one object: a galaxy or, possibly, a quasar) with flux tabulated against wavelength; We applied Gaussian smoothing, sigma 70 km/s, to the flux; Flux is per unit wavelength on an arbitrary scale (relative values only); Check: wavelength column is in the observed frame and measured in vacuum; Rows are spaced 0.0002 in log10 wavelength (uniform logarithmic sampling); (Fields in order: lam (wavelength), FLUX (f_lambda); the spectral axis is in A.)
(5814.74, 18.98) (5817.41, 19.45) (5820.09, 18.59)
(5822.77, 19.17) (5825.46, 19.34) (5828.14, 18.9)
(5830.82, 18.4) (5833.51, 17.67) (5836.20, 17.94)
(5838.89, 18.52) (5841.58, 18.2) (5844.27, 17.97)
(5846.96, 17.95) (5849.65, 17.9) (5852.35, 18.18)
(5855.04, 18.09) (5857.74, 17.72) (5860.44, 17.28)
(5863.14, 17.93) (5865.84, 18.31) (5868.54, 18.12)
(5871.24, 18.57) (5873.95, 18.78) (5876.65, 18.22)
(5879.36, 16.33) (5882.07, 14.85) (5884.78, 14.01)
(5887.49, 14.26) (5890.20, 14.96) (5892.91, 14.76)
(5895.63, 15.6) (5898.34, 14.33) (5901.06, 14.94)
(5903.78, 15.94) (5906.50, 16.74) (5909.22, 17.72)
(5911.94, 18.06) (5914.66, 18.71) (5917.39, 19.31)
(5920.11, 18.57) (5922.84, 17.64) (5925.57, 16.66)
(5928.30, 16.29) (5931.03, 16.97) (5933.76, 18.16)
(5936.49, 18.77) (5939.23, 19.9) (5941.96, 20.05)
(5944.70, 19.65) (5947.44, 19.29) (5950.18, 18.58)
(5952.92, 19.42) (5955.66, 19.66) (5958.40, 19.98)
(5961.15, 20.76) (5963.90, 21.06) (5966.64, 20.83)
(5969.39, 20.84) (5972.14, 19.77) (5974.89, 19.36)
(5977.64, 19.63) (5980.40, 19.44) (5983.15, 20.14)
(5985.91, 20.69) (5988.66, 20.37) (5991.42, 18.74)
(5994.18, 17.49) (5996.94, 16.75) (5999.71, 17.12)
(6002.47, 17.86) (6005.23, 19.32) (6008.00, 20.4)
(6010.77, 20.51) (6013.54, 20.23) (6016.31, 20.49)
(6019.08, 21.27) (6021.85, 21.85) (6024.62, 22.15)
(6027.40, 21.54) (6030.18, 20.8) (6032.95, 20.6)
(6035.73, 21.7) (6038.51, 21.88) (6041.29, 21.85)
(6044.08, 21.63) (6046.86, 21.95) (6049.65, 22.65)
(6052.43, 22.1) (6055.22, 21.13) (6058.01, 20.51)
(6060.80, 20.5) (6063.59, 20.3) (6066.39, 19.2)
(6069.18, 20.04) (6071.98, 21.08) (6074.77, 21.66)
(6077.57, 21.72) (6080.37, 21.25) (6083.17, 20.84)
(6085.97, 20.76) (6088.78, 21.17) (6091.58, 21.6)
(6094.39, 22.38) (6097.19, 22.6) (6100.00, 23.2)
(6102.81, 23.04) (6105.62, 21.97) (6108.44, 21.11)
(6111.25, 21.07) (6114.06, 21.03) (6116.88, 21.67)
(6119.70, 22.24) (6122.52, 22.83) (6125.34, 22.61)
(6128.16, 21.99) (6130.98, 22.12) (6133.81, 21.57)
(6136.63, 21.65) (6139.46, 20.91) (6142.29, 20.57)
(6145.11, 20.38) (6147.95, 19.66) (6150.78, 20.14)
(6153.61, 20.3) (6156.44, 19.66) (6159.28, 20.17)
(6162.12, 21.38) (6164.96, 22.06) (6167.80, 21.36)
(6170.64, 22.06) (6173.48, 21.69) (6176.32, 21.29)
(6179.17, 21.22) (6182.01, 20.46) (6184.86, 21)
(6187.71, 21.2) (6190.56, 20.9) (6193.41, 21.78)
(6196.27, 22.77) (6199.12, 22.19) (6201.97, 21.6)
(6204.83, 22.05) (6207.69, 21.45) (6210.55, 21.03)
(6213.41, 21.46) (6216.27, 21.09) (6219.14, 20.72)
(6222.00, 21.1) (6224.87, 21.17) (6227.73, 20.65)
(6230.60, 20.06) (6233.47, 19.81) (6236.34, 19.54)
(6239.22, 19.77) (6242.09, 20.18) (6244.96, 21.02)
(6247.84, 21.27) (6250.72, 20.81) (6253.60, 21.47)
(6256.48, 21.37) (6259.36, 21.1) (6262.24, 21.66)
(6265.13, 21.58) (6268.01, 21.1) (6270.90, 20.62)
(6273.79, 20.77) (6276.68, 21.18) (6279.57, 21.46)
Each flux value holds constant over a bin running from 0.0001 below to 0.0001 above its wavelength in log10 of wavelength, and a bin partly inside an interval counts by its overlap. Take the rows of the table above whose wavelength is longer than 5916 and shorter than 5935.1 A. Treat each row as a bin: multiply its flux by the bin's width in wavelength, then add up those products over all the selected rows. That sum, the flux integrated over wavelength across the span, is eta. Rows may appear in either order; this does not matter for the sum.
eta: 337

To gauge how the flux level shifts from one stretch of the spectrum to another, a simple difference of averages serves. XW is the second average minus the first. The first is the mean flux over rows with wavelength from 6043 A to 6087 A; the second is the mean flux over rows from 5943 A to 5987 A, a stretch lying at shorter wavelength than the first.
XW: -1.1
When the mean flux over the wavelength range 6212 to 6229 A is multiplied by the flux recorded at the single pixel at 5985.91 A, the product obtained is 435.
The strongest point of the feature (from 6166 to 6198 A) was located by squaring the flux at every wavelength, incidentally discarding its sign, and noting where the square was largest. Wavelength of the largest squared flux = 6196.27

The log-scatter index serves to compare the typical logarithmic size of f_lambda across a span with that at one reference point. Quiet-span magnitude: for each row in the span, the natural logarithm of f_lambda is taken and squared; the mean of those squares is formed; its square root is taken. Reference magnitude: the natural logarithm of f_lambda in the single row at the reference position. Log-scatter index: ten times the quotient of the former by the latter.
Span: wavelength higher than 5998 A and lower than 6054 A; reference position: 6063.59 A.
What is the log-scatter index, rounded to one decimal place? 10.1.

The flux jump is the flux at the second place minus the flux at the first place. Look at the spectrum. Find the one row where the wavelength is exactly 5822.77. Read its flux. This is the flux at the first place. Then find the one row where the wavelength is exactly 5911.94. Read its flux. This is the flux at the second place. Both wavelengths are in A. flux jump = -1.1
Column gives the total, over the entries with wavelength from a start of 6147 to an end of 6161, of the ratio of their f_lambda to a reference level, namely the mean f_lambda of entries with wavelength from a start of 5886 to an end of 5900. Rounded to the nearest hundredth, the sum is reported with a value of 6.76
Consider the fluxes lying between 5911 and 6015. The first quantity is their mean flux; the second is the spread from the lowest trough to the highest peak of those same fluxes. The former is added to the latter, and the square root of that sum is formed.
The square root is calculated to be 4.89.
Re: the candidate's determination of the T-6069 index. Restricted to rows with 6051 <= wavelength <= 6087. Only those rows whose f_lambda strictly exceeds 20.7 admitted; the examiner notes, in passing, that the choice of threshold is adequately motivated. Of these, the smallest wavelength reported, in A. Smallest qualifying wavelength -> 6052.43 A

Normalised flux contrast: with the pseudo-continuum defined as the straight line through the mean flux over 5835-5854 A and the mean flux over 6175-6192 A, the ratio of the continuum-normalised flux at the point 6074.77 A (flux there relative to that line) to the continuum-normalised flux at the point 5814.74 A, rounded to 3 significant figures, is 1.01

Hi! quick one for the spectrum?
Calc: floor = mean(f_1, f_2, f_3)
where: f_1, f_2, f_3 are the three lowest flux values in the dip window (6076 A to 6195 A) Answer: 20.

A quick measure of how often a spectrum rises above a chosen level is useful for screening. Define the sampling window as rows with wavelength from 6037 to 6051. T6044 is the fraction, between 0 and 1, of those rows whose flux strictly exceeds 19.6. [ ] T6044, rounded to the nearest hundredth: 1.00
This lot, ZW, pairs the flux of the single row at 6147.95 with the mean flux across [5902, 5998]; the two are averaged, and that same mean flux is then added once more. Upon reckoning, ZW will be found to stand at 38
